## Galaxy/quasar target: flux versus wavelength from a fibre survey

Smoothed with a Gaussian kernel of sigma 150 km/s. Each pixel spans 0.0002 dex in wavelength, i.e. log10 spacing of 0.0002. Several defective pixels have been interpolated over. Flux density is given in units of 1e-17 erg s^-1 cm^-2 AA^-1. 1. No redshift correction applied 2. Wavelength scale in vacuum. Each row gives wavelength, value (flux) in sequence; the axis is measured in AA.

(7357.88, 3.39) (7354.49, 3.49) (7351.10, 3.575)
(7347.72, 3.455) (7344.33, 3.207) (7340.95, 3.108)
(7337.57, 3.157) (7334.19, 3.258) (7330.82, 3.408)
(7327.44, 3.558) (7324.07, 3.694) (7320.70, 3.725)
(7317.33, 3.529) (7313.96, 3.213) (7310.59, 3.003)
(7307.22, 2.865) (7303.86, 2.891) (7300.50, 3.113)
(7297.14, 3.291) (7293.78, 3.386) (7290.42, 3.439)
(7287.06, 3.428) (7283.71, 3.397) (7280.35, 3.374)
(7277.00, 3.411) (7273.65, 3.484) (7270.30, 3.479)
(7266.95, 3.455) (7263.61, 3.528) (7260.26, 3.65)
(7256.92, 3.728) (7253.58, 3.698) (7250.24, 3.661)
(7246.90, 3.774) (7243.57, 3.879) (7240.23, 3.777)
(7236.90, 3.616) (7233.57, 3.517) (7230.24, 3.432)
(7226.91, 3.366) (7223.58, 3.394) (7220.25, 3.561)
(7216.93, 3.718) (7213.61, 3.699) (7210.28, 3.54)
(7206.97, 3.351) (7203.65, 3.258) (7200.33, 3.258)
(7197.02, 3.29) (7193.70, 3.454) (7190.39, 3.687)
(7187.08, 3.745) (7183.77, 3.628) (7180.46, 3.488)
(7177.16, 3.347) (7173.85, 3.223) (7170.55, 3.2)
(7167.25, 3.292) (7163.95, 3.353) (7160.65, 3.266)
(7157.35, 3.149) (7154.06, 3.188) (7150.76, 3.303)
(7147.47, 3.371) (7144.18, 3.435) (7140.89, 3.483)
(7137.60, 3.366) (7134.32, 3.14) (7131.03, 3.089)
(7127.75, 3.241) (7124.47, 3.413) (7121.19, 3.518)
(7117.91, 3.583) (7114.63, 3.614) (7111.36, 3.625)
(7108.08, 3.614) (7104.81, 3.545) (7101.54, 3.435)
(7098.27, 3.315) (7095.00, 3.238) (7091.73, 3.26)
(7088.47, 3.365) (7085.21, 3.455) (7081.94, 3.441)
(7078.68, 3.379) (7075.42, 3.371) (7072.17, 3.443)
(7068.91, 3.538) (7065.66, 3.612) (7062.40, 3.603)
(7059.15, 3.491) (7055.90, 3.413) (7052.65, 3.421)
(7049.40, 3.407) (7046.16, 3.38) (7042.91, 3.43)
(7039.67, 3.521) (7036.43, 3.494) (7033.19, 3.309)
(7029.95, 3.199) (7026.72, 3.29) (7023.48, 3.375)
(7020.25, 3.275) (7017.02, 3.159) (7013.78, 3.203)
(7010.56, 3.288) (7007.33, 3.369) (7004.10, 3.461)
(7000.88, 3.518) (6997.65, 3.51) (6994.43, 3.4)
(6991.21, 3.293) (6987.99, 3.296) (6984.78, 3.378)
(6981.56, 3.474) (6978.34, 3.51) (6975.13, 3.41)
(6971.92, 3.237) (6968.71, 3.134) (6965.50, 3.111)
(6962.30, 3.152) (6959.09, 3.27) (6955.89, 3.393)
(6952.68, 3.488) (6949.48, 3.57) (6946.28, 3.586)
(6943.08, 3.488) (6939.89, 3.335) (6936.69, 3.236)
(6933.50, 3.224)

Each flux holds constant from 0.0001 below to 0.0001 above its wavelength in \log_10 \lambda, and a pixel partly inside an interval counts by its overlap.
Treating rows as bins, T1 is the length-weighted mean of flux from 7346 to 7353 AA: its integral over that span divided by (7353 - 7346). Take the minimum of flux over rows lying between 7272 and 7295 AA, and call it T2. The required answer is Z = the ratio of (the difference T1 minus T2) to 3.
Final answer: 0.05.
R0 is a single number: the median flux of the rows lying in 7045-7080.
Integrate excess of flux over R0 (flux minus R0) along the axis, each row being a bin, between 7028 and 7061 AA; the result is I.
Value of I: 0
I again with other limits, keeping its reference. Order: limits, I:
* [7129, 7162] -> -5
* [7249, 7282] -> 4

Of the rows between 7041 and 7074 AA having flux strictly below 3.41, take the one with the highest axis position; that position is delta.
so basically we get 7049.40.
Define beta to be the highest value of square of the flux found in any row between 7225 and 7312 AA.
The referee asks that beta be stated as 15.0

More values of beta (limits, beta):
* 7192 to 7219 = 13.8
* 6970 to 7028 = 12.4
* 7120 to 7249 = 15.0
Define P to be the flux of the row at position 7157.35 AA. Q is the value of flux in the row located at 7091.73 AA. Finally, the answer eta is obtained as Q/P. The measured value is 1.04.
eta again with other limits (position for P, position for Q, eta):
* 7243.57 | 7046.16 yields 0.87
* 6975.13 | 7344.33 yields 0.94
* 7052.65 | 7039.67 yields 1.03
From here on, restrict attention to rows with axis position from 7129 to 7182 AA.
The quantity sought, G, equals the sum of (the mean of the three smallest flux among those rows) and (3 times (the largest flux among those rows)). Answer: 13.6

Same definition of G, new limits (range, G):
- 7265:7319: 13.5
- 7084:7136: 14.0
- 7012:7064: 14.0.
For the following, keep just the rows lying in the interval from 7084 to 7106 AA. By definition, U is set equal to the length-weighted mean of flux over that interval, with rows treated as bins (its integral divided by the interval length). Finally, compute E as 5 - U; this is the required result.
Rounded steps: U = 3.37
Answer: 1.63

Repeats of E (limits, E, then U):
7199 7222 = 1.51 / 3.49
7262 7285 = 1.55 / 3.45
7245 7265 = 1.32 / 3.68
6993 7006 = 1.53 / 3.47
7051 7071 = 1.49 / 3.51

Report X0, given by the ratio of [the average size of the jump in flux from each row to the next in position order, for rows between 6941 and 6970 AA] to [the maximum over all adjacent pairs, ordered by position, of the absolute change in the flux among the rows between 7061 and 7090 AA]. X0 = 0.78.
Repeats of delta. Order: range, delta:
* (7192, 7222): 7206.97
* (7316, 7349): 7344.33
